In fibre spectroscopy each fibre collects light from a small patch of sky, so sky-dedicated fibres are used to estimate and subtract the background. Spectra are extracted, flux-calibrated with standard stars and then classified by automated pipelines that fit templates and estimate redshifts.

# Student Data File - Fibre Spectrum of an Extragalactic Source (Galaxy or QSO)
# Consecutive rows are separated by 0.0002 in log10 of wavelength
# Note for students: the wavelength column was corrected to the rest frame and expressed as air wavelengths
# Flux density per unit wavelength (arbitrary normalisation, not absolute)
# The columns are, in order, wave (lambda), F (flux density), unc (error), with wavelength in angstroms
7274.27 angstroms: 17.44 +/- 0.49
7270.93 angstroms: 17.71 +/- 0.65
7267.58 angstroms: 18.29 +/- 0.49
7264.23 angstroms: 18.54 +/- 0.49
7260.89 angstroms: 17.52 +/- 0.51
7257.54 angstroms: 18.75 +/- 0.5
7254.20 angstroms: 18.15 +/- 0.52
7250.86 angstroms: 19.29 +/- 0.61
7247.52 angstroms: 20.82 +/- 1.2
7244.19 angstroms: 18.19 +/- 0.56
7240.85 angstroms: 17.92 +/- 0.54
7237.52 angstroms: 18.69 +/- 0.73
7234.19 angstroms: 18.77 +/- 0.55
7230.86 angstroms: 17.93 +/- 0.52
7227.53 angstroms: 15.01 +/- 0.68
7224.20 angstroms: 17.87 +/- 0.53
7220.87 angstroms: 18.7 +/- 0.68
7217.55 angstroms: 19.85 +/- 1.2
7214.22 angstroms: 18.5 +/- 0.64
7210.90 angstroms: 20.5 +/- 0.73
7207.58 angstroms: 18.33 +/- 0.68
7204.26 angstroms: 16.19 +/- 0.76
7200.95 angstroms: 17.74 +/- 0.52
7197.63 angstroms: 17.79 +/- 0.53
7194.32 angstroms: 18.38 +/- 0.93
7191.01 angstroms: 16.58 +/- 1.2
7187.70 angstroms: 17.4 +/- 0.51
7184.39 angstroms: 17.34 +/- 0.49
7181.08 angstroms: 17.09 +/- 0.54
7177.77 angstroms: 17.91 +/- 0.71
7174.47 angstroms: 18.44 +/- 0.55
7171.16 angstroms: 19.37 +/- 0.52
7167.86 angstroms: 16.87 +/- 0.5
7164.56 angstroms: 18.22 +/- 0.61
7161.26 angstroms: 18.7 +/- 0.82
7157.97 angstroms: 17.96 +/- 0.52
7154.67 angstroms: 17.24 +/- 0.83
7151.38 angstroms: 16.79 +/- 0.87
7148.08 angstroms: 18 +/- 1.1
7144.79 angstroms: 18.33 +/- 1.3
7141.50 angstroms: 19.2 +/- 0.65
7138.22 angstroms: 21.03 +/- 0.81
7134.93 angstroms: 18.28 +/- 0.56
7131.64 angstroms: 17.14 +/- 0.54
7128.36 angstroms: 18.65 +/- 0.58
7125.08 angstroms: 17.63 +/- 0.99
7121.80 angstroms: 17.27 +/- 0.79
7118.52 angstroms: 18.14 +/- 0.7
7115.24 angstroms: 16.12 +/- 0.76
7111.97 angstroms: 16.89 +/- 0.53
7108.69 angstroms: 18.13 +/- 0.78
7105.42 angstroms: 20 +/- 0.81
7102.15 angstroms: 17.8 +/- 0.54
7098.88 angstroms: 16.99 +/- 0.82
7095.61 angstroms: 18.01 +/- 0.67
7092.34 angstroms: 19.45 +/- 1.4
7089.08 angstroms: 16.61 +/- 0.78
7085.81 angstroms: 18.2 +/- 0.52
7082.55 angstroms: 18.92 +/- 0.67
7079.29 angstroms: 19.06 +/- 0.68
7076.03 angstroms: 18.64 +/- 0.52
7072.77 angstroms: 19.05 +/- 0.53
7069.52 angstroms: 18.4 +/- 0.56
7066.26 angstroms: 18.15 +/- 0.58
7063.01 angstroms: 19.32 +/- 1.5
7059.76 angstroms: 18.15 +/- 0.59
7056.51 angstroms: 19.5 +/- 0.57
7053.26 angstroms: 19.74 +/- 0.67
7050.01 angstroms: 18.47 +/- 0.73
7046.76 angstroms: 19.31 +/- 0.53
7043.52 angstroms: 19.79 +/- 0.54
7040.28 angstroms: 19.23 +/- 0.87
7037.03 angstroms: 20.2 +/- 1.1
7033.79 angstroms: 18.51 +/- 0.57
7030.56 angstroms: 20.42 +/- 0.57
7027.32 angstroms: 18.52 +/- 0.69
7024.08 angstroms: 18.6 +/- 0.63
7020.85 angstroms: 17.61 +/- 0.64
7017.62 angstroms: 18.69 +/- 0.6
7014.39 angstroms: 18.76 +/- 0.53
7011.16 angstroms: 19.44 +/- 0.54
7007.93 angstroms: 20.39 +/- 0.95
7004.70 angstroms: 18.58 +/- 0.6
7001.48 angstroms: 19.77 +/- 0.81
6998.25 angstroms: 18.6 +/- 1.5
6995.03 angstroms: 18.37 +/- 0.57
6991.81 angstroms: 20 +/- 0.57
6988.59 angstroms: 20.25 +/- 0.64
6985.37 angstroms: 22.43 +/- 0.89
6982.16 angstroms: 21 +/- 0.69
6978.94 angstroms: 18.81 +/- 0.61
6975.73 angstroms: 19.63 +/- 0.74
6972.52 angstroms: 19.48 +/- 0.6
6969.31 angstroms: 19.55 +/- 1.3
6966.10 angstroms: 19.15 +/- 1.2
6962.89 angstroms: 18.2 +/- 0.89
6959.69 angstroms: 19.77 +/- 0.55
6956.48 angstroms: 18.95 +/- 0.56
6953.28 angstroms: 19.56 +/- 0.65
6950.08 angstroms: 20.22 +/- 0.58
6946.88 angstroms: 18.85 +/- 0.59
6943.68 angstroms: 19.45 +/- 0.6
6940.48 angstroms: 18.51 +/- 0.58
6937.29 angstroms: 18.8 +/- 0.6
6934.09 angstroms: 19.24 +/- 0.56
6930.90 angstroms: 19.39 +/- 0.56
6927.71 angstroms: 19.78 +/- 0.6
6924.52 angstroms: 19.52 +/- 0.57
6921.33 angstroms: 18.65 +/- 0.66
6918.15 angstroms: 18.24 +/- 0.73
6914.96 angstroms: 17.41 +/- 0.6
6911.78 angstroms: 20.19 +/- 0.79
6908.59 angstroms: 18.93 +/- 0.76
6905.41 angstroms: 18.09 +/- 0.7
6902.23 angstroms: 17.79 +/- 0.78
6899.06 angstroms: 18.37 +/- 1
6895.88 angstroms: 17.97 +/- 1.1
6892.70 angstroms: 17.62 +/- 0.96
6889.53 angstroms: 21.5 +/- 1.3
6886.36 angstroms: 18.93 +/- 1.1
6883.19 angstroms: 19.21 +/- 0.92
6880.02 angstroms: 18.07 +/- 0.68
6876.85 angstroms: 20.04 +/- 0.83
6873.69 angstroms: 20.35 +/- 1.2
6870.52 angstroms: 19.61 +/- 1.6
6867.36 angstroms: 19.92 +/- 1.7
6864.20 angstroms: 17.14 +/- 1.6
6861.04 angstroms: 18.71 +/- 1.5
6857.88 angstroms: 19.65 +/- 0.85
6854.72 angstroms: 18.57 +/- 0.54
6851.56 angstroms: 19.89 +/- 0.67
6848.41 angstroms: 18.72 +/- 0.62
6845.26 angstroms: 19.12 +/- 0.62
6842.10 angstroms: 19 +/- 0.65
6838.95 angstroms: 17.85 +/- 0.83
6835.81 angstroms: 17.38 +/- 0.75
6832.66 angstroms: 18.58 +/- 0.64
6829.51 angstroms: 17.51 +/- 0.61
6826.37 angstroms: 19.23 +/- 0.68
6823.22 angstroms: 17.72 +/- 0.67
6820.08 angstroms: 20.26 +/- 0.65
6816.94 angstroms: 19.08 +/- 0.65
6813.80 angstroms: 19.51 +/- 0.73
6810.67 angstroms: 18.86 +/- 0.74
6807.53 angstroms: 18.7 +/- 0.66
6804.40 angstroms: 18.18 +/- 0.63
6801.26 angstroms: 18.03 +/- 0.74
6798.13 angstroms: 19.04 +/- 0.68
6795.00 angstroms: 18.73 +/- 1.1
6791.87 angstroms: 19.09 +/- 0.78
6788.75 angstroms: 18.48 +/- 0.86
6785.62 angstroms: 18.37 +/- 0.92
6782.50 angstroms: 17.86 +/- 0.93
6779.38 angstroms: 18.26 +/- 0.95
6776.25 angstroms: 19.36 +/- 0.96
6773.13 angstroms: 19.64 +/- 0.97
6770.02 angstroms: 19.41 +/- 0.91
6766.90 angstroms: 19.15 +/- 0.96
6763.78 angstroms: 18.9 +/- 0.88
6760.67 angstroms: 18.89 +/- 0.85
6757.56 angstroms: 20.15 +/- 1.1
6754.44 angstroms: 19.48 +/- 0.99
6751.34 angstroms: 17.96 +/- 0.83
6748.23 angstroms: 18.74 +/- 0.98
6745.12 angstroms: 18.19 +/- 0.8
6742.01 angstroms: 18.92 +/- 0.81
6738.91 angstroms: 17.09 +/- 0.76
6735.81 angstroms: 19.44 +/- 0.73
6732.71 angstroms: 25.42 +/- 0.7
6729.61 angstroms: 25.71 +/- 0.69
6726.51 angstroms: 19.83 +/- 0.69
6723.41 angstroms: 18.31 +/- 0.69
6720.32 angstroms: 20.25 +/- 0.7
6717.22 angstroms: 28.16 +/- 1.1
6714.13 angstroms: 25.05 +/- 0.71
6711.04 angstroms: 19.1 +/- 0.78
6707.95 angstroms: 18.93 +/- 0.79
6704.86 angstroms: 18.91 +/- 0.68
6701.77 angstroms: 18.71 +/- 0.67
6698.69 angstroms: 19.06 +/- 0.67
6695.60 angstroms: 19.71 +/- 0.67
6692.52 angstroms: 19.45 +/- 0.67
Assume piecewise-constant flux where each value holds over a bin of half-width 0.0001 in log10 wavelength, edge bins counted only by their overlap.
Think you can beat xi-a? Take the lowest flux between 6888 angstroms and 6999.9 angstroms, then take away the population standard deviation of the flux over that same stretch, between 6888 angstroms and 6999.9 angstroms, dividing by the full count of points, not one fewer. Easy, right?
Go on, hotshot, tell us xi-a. 16.3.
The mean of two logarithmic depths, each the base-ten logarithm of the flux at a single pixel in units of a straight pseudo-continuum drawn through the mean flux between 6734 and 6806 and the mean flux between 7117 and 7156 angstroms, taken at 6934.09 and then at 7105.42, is 0.029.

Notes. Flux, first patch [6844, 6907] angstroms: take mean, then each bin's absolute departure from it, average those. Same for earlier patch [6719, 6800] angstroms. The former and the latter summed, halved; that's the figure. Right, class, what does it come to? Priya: 0.99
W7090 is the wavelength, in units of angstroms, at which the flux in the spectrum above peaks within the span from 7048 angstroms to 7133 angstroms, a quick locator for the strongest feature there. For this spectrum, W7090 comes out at 7105.42 angstroms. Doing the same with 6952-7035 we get 6985.37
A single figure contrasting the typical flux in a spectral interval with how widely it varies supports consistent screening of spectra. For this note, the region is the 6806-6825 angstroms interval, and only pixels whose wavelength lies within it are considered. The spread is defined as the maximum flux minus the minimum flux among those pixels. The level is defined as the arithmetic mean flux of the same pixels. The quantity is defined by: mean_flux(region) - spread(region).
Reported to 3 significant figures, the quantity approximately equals 16.5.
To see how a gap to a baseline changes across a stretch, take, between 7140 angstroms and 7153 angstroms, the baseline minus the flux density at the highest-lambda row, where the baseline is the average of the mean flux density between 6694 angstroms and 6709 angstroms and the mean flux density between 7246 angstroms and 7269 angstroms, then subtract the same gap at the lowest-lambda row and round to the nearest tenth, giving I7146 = 2.4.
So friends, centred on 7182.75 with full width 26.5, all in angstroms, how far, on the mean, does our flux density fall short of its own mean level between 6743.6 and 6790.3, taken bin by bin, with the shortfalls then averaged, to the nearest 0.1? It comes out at 1.0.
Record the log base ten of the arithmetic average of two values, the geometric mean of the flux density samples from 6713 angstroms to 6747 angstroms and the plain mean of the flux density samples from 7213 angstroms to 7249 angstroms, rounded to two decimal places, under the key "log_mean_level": 1.30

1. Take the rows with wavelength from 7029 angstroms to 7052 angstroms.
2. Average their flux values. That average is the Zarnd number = 19.4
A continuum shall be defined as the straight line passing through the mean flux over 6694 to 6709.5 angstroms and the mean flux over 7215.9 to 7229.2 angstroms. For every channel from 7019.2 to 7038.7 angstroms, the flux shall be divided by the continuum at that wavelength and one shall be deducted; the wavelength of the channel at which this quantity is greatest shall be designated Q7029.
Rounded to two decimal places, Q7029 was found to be 7030.56 angstroms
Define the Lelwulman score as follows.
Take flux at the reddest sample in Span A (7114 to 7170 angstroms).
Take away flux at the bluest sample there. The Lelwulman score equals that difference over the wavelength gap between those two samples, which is 0.014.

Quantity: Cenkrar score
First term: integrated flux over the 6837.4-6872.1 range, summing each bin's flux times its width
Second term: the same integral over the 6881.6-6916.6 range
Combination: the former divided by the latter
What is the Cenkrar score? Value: 1.00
